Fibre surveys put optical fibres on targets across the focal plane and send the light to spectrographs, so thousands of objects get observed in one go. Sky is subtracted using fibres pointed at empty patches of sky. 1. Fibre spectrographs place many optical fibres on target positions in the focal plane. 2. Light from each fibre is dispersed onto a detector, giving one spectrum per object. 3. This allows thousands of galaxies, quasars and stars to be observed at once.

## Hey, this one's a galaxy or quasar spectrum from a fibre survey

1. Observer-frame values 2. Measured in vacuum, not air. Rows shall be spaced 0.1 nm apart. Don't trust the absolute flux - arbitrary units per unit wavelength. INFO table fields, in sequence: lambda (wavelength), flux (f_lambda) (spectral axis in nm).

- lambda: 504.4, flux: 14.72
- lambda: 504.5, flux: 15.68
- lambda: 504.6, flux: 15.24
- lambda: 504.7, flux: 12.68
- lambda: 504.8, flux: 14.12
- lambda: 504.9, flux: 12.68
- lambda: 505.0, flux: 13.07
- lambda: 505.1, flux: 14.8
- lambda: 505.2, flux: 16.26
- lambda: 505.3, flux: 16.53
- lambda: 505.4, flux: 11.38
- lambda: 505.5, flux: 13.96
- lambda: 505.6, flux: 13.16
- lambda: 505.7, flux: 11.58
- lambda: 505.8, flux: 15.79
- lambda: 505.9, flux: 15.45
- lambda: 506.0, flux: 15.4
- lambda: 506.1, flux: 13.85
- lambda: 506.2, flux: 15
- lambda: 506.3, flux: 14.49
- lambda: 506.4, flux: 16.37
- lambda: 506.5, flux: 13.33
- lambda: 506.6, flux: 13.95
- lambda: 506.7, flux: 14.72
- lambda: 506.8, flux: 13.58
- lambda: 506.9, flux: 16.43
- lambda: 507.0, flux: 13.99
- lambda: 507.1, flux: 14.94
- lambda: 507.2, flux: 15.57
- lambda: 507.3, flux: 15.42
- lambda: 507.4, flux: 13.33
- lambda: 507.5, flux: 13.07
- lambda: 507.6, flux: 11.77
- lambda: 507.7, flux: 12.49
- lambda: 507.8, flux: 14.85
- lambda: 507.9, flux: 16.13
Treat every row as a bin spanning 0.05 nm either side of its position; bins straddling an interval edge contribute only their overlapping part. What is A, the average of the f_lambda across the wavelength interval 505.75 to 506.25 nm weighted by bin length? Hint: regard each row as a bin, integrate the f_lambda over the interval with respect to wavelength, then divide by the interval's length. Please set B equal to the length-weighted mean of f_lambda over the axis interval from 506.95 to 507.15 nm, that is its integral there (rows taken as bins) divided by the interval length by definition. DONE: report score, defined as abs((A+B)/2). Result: 14.8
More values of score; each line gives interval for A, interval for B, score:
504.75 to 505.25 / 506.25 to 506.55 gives 14.5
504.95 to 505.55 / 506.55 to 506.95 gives 14.5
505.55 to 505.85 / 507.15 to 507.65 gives 13.7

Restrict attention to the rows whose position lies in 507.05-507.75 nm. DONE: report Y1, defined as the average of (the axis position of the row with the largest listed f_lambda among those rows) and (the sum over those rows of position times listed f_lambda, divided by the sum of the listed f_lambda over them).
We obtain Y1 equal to 507.29 nm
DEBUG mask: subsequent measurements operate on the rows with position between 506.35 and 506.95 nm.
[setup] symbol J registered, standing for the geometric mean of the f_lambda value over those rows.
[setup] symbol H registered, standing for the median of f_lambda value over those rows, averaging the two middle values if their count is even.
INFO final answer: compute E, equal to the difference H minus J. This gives -0.3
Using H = 14.3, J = 14.7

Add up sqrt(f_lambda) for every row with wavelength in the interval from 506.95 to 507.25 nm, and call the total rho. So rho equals 11.6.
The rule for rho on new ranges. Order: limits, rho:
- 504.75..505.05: 10.9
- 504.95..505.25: 11.5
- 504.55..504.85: 11.2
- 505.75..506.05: 11.8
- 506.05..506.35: 11.4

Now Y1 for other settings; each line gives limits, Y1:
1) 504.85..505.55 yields 505.25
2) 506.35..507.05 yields 506.80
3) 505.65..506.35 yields 505.90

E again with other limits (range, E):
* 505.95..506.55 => 0.0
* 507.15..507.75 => -0.3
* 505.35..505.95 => 0.1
